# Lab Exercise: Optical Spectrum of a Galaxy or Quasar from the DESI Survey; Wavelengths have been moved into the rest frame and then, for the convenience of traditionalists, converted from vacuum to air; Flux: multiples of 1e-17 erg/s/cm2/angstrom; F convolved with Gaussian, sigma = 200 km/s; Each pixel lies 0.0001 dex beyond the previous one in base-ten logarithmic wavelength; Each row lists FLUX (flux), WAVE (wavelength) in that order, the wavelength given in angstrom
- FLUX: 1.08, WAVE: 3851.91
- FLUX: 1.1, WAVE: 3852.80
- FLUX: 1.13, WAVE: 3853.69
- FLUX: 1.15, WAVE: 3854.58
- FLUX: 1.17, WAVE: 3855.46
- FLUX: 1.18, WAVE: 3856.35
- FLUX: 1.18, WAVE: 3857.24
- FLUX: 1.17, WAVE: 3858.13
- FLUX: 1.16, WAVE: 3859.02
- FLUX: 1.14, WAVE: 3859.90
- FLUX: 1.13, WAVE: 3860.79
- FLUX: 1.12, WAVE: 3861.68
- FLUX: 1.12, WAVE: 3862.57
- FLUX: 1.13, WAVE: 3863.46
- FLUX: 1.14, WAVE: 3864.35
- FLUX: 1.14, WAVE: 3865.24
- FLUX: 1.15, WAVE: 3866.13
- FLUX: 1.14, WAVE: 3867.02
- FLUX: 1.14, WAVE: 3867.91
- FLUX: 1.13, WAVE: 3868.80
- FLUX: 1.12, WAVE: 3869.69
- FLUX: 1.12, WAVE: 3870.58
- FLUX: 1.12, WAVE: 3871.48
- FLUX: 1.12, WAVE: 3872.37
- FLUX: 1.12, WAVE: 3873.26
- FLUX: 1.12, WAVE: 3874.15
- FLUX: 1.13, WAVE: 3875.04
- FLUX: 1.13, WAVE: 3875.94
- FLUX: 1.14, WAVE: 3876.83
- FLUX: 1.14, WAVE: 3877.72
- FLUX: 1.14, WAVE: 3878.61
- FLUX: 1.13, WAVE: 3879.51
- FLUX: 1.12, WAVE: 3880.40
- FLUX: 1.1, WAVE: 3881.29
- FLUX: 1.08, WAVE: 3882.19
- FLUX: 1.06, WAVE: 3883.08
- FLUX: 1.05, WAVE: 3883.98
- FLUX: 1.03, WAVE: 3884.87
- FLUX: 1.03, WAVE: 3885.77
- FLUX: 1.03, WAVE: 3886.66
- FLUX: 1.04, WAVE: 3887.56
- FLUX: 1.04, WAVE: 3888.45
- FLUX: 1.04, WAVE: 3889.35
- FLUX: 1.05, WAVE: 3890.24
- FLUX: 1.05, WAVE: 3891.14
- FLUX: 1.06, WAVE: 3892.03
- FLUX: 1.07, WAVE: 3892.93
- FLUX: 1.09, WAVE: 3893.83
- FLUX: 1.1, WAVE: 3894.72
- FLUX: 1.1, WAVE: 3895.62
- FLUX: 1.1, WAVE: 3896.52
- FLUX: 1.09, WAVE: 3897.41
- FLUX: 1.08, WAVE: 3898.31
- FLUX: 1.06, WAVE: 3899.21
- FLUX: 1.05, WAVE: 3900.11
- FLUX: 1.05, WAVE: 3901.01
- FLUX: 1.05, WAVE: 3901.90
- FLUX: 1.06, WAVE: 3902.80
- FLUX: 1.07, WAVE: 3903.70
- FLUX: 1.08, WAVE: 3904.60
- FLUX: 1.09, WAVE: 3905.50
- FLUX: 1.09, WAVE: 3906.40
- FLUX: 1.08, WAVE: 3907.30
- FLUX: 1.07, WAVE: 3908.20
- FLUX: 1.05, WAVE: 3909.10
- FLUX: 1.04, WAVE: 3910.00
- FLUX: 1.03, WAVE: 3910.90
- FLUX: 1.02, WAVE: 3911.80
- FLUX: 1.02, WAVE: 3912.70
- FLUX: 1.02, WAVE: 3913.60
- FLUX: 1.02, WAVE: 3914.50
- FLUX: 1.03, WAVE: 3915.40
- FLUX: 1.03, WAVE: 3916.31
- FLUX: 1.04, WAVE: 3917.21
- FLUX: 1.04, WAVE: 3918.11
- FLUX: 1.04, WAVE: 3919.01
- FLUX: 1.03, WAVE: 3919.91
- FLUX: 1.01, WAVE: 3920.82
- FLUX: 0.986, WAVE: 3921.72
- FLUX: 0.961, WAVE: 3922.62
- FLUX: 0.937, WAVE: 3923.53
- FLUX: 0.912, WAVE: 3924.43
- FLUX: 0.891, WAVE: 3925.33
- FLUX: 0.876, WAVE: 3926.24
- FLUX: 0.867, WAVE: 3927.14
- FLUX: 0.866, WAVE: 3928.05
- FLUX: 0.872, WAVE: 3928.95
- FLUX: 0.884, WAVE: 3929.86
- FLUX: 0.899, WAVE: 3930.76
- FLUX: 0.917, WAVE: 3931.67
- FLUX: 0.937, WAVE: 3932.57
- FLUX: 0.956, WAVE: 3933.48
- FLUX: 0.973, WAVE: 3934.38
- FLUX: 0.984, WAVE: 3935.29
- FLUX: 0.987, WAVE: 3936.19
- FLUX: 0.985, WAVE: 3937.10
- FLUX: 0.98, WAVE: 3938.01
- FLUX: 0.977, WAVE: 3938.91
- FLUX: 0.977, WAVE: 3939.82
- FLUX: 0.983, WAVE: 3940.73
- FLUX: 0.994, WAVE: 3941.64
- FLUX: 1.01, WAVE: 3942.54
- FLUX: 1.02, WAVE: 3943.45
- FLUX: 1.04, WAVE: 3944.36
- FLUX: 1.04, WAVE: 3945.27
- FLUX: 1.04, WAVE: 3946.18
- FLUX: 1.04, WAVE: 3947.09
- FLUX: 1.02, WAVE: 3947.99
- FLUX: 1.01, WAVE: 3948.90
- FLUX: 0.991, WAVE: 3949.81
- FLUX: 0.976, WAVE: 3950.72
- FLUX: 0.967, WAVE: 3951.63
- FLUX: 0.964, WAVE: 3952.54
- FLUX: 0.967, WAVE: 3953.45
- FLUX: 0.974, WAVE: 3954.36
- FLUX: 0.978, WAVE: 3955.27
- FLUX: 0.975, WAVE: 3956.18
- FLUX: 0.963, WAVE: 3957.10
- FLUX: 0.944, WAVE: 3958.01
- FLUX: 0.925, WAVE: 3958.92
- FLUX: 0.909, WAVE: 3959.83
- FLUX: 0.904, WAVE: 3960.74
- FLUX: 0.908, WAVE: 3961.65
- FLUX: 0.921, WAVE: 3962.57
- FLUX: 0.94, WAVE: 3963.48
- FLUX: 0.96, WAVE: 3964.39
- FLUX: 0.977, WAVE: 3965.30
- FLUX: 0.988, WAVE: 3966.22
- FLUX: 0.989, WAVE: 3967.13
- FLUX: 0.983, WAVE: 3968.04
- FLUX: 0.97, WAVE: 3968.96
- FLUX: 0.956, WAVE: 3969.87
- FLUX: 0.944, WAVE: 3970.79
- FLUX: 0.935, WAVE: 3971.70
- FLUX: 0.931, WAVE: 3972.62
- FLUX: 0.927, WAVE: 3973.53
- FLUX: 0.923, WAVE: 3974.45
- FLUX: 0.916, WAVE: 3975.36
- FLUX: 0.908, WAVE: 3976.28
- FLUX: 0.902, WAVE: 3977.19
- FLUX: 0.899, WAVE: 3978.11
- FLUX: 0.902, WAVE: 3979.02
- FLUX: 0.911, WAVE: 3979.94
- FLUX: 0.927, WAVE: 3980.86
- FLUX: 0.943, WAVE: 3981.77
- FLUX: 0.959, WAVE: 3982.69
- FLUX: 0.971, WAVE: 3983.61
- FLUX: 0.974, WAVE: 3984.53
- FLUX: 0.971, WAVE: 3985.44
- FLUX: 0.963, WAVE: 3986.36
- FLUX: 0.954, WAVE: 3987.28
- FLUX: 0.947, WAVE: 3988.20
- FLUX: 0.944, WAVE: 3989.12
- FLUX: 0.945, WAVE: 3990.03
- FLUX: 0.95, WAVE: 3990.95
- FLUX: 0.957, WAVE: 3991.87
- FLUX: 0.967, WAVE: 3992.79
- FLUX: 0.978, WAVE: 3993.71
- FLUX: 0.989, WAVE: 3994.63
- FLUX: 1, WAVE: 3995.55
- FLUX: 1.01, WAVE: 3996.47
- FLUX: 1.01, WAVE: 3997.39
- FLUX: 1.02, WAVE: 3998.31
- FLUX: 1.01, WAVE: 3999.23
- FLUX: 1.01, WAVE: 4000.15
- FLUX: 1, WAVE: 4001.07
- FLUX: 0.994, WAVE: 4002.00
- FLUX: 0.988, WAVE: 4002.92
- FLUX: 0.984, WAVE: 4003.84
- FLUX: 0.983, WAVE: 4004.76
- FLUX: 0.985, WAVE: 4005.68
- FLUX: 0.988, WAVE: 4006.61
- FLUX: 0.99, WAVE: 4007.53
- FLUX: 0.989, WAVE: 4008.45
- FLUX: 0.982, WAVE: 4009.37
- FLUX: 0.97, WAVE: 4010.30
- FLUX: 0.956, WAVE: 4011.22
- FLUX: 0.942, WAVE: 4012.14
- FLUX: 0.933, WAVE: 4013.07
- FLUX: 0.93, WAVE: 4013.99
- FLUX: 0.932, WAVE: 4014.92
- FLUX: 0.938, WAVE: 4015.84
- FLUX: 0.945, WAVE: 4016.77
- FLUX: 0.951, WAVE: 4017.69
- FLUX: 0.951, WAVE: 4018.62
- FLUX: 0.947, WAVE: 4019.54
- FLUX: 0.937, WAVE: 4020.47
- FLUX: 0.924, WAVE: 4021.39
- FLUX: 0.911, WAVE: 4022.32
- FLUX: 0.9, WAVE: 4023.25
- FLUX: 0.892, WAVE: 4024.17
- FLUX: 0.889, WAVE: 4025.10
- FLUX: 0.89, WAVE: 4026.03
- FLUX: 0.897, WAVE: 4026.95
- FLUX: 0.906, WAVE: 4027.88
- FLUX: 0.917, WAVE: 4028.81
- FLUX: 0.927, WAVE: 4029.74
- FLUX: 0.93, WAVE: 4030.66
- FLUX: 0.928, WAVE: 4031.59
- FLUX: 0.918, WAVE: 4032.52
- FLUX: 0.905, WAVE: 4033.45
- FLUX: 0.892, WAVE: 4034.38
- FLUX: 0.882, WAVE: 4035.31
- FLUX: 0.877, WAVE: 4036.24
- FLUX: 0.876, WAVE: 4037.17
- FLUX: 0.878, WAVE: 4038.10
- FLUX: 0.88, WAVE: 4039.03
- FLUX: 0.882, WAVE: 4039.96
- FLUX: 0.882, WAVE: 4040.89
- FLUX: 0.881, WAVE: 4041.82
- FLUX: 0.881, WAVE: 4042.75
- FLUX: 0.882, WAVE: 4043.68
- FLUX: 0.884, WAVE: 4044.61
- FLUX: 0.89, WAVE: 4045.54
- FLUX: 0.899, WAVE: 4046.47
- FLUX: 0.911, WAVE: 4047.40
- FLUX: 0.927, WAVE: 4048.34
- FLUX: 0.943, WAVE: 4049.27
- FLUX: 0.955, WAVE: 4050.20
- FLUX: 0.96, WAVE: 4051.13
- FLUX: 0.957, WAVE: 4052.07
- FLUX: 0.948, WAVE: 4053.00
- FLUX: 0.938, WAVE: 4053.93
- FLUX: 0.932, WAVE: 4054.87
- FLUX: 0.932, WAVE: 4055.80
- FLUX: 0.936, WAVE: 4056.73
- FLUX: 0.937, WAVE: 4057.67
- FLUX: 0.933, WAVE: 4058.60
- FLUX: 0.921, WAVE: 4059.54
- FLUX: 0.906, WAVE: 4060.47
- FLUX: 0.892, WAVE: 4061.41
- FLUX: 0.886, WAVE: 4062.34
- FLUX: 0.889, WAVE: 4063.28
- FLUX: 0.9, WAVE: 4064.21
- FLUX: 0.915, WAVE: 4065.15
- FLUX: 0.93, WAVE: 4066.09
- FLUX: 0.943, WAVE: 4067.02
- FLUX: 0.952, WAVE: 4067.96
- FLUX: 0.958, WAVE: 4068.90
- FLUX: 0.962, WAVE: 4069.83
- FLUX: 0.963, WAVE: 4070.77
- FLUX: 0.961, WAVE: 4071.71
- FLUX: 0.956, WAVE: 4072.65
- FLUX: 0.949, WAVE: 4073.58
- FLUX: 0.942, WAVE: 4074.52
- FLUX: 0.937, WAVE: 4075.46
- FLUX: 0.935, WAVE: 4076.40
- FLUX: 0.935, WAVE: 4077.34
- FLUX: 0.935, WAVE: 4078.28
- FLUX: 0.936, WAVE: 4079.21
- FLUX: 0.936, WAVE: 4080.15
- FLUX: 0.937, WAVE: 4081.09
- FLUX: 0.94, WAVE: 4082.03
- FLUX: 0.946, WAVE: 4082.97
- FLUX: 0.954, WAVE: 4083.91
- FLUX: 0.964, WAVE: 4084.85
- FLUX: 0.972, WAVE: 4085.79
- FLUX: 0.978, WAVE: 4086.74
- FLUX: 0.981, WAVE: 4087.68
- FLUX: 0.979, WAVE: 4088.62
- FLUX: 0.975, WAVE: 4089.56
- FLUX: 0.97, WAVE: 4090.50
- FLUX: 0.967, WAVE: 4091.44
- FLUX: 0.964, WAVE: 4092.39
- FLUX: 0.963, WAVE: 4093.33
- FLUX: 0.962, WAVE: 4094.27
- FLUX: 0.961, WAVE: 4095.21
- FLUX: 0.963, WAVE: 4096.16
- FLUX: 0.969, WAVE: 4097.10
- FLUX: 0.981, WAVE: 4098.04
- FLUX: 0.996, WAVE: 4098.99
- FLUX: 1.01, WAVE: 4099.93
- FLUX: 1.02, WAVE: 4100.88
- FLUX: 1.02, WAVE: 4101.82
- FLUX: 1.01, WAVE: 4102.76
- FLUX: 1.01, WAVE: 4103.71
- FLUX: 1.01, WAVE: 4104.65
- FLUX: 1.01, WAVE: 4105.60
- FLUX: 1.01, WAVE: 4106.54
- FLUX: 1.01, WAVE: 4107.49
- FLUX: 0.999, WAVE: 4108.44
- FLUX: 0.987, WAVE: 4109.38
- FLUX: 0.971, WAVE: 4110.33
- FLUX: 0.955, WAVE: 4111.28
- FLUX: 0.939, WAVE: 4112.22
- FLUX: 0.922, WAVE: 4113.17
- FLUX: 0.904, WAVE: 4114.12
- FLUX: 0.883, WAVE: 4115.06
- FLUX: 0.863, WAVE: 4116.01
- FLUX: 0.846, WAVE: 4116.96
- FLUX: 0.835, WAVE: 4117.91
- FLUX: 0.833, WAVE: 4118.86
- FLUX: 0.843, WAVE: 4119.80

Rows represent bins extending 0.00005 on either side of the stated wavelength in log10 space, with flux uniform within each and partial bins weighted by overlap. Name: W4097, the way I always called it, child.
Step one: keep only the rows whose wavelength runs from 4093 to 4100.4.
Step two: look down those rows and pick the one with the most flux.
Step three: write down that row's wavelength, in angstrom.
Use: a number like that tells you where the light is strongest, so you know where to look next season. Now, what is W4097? 4099.93 angstrom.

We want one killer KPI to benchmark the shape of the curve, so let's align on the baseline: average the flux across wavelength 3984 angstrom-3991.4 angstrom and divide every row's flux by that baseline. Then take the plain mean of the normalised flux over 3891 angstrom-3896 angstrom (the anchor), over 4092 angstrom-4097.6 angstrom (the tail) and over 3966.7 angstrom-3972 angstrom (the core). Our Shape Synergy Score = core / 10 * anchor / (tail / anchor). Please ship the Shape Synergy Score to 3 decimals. 0.127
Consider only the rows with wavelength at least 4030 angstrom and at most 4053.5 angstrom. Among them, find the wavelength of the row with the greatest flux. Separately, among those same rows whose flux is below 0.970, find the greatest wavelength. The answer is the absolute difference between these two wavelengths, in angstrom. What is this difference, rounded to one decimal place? 1.9 angstrom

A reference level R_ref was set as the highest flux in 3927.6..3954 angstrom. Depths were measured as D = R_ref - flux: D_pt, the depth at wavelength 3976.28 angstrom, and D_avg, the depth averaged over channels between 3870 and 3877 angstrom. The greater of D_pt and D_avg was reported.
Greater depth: 0.13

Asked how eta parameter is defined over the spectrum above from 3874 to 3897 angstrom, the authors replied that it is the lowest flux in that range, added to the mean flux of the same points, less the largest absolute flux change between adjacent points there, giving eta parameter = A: 2.093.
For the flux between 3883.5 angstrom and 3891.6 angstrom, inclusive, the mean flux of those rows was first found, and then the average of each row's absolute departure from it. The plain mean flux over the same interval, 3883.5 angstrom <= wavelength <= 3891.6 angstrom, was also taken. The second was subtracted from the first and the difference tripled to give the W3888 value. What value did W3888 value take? -3.10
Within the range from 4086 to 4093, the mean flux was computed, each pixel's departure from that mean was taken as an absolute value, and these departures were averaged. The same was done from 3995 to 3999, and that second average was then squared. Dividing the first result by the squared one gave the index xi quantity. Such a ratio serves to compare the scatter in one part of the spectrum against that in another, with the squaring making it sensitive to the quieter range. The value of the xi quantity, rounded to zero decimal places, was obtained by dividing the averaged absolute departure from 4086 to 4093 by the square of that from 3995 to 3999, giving 220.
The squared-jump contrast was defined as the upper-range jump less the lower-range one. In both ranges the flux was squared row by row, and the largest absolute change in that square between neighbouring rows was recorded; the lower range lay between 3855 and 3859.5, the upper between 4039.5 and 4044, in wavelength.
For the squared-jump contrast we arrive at -0.022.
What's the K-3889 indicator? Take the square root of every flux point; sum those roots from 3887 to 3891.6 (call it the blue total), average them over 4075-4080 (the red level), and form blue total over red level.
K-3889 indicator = 5.28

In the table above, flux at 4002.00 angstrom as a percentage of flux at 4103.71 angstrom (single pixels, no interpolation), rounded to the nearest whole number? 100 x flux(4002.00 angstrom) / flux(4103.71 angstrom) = 98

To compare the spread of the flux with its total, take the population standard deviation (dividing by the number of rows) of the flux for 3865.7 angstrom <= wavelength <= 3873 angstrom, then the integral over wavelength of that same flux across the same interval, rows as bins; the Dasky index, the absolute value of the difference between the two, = 8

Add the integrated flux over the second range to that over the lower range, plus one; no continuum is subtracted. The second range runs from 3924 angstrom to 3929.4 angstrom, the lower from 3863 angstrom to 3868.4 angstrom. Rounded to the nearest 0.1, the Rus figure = 11.9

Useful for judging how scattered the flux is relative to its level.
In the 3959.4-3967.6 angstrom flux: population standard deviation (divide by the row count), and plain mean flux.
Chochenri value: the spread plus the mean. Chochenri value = 0.98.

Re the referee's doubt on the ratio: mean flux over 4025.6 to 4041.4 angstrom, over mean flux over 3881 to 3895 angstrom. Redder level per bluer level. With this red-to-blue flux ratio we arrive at 0.85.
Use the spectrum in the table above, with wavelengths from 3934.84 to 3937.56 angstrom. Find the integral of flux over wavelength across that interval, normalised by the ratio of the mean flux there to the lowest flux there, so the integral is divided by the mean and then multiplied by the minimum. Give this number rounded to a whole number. 3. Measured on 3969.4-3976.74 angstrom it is 7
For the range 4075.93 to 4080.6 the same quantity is 4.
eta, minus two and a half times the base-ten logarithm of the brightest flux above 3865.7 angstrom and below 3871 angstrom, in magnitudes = -0.15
